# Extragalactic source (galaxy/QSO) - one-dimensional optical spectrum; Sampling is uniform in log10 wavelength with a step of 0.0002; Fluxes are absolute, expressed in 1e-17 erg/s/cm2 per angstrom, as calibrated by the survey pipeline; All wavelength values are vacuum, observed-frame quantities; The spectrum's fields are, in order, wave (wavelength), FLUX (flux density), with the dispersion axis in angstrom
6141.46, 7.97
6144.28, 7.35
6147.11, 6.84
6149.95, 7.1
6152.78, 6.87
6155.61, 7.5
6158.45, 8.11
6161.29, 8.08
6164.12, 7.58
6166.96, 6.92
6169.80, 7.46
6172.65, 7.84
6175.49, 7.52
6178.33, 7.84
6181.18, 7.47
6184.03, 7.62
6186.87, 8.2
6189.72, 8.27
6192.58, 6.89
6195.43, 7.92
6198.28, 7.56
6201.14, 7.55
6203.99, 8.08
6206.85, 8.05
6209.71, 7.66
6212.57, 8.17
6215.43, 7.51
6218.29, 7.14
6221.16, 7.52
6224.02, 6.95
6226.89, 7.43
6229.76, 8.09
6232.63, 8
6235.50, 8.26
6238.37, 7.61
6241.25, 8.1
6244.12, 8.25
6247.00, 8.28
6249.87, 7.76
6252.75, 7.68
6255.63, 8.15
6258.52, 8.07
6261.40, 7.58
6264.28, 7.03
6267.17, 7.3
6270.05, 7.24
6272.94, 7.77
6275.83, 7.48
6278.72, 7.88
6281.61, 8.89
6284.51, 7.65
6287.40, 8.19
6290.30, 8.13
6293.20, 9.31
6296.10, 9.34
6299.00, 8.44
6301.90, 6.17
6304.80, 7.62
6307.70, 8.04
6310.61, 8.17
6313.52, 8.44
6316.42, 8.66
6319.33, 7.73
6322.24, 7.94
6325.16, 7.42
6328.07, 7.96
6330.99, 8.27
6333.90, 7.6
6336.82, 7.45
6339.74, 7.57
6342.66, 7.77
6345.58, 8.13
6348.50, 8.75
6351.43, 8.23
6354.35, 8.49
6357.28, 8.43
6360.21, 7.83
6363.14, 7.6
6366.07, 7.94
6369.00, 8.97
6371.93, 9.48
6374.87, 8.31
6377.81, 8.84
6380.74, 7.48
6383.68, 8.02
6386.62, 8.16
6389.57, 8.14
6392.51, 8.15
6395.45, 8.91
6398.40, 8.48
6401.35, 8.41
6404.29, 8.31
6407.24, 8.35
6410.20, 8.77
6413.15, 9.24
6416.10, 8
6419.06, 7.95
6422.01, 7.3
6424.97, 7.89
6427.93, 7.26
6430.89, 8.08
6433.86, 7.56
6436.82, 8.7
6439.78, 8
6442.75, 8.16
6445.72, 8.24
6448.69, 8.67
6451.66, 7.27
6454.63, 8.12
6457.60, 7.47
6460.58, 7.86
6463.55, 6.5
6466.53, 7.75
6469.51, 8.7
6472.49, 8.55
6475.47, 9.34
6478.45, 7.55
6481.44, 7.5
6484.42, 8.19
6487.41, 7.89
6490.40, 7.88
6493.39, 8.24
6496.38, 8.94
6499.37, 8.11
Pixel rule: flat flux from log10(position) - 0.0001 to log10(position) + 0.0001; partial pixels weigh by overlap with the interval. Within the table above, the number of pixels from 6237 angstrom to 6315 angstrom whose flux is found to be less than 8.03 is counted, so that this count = 13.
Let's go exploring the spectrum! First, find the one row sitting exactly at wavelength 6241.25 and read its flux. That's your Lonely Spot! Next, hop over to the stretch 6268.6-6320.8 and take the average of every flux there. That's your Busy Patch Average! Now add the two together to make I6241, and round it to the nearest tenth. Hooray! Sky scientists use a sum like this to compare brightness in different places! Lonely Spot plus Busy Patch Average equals 16.2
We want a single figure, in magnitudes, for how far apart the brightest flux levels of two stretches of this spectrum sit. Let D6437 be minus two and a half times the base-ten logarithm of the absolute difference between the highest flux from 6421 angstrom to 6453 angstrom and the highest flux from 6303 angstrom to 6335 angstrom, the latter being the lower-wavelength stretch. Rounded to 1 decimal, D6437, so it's 3.5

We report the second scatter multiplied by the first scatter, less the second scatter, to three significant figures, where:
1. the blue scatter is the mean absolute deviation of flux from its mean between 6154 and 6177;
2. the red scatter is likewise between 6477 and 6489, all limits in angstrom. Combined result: -0.183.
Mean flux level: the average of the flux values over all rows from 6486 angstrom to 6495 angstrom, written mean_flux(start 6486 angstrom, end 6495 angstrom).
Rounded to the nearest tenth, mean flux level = 8.0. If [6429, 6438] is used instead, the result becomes 8.1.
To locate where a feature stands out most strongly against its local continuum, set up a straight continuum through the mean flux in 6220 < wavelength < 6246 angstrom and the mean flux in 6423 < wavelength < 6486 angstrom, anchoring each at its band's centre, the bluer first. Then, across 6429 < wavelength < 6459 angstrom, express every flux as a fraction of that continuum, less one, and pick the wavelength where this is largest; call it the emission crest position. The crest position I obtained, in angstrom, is 6436.82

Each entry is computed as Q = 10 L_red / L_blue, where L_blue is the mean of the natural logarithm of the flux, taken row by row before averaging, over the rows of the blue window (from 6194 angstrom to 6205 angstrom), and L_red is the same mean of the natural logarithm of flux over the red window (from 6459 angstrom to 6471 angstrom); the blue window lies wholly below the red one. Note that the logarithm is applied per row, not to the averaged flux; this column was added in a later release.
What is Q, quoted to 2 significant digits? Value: 9.9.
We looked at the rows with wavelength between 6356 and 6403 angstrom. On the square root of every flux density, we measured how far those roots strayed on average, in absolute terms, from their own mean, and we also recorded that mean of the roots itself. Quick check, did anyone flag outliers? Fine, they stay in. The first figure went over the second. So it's 0.024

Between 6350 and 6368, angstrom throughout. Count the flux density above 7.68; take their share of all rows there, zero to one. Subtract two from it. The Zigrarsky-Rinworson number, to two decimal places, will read -1.17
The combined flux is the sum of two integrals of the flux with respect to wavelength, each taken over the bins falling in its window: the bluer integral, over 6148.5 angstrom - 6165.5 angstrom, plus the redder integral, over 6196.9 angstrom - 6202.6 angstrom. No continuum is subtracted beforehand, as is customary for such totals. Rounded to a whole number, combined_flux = 171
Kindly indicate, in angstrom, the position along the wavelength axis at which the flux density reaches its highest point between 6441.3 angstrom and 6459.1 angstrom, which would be 6448.69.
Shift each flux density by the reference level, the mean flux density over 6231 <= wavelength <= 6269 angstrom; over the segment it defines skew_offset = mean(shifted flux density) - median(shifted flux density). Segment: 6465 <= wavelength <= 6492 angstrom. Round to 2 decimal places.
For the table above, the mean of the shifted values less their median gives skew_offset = 0.26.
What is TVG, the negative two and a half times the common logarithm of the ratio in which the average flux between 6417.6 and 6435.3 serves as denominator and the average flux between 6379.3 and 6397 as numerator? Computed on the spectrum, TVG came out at -0.06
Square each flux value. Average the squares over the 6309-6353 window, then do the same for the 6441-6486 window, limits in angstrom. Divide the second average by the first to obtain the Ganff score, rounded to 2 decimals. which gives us 1.00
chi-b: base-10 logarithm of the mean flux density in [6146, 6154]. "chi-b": 0.84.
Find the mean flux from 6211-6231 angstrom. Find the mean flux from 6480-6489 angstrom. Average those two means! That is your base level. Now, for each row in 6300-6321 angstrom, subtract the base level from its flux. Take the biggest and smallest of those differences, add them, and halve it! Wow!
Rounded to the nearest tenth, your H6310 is -0.3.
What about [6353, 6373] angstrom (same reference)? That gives 0.8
